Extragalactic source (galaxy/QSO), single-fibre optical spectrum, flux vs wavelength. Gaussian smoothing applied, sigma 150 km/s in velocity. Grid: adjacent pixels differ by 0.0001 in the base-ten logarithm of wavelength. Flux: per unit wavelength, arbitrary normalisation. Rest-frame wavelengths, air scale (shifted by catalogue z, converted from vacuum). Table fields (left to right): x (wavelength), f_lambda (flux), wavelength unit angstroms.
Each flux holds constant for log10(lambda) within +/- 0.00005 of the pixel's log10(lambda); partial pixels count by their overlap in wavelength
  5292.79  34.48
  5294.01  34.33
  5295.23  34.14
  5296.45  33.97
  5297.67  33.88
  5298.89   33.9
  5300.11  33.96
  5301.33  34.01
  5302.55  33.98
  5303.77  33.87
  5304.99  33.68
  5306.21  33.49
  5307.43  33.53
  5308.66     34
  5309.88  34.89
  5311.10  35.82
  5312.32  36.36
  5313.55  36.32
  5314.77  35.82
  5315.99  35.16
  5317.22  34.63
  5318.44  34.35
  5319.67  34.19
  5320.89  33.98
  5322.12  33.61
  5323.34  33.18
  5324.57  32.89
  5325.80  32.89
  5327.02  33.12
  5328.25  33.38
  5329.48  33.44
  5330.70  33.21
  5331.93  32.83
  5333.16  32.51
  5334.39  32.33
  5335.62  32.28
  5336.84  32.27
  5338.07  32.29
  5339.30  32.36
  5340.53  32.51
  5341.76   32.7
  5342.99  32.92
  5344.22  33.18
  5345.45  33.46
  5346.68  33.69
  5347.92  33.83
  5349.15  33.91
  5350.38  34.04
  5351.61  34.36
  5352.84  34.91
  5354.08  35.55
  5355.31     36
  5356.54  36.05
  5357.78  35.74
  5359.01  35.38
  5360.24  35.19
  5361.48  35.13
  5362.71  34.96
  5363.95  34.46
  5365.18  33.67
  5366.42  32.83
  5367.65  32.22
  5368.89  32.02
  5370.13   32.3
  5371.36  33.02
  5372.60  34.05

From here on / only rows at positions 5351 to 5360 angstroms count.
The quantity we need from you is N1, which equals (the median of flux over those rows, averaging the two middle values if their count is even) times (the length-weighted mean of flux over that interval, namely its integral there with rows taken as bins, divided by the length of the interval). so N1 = 1259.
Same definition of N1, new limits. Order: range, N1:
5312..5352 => 1120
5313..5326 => 1173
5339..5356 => 1143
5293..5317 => 1172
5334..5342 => 1047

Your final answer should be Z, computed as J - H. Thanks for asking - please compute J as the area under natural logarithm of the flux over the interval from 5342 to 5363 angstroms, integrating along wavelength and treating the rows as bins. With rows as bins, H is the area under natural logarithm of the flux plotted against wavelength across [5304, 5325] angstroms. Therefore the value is 0.06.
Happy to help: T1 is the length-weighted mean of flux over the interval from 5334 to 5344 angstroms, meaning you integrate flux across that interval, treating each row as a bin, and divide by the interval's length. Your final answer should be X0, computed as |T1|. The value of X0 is 32.5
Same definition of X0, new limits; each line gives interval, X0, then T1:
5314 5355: 33.5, 33.5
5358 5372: 33.8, 33.8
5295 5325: 34.3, 34.3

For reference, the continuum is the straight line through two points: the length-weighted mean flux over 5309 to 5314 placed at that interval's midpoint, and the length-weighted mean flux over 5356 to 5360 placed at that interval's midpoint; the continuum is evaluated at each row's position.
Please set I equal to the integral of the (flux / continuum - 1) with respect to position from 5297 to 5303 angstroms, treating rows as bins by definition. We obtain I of -0.30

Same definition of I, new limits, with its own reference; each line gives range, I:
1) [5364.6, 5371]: -0.55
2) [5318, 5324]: -0.32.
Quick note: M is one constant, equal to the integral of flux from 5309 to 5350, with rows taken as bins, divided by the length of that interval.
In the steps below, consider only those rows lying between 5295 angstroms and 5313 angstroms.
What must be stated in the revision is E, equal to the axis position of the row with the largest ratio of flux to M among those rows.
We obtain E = 5312.32 angstroms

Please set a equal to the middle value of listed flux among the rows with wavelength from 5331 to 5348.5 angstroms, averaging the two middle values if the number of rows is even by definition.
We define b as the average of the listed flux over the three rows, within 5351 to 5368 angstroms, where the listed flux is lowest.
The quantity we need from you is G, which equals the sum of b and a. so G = 65.5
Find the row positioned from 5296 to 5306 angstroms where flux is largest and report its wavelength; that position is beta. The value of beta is 5301.33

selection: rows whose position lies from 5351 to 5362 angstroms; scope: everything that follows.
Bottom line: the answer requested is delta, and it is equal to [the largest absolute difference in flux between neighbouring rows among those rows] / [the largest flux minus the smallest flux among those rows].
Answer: 0.4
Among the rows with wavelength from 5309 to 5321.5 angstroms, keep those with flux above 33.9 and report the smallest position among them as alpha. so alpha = 5309.88 angstroms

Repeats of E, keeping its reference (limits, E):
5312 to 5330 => 5312.32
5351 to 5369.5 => 5356.54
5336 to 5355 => 5354.08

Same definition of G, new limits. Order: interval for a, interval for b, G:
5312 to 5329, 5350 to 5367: 67.6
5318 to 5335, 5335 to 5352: 65.5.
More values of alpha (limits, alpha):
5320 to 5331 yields 5320.89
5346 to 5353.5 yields 5349.15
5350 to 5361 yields 5350.38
